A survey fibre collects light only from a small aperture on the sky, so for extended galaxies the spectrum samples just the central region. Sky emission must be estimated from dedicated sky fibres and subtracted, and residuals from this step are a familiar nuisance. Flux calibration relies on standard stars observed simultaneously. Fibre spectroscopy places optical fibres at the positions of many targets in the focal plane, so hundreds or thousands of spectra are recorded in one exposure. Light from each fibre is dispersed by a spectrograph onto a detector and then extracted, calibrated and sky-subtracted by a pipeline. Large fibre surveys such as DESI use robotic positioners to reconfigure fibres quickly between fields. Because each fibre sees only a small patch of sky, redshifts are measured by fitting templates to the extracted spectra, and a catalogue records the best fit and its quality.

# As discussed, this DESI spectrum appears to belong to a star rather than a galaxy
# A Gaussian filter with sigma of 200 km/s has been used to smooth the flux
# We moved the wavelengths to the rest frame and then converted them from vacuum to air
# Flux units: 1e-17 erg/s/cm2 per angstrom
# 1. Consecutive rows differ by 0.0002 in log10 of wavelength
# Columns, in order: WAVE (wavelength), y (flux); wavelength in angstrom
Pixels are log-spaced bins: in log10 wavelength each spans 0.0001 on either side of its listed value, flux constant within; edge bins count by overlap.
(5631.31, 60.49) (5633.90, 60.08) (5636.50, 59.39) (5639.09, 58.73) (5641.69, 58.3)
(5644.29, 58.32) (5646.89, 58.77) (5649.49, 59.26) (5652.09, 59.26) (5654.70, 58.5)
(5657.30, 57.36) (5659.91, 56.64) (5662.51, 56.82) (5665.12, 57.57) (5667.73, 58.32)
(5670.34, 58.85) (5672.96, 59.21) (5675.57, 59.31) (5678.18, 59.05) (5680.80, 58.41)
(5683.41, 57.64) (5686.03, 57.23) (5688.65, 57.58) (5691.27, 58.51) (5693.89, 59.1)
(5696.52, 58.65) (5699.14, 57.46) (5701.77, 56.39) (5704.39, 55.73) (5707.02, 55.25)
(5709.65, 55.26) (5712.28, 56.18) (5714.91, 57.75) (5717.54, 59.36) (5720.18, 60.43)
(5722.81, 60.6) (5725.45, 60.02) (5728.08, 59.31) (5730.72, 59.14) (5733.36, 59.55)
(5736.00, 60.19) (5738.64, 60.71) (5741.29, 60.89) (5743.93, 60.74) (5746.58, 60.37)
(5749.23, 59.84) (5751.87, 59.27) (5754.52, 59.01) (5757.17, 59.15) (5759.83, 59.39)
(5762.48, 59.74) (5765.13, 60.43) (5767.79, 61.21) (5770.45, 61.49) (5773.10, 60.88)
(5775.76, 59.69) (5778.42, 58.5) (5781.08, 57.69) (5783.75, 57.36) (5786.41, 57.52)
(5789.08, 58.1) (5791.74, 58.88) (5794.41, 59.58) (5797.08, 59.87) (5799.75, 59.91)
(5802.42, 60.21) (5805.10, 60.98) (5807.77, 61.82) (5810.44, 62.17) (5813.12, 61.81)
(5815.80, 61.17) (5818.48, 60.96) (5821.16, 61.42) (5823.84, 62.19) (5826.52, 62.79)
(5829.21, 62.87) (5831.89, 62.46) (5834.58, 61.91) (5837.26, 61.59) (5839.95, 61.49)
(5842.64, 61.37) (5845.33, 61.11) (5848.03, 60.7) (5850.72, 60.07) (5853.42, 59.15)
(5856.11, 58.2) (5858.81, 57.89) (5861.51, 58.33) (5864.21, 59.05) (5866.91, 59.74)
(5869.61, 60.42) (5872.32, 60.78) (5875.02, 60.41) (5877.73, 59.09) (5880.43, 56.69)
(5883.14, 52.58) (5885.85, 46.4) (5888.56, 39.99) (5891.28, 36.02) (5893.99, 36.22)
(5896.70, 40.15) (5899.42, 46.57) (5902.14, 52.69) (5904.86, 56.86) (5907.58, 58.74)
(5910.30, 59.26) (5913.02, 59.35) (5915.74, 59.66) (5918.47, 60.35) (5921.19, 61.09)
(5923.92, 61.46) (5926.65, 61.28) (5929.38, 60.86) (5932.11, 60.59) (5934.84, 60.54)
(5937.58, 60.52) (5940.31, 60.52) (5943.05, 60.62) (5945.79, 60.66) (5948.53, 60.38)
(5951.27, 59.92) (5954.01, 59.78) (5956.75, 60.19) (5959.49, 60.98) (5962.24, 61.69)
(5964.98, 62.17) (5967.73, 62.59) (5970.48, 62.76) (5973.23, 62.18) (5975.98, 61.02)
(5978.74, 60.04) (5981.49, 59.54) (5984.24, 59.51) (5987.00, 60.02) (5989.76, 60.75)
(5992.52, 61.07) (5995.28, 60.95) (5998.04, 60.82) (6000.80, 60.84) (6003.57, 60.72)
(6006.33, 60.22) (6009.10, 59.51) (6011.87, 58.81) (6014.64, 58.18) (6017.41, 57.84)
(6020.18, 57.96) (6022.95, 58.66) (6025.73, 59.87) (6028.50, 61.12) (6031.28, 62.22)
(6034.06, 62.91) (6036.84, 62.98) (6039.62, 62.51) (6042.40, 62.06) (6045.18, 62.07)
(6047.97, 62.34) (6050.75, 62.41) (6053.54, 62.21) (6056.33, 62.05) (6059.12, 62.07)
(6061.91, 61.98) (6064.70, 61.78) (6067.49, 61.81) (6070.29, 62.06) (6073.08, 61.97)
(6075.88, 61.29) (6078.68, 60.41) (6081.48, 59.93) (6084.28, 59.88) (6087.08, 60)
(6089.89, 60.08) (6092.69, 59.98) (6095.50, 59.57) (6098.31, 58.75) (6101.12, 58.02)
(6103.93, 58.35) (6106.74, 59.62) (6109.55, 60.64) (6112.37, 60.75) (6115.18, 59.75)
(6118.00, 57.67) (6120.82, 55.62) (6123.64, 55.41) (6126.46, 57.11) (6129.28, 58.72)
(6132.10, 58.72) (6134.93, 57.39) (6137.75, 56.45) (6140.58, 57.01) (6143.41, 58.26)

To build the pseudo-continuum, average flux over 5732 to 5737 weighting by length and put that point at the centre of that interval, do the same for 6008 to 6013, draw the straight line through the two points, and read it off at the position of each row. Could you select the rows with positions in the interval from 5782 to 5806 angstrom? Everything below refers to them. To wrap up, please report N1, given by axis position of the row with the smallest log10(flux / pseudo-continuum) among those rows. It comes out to 5783.75 angstrom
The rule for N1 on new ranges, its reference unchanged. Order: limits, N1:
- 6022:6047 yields 6022.95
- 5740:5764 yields 5754.52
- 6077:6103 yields 6101.12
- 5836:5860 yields 5858.81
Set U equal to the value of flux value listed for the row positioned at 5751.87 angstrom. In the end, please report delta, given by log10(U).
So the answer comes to 1.77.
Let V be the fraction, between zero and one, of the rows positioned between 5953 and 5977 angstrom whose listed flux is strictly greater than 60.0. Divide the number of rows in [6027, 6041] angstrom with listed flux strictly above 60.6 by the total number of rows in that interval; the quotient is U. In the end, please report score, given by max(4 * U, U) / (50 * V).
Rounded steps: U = 1.0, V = 0.9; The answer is 0.09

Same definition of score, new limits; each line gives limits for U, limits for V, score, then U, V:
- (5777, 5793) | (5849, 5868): 0.00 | 0.0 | 0.1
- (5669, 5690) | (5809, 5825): 0.00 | 0.0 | 1.0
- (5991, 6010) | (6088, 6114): 0.17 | 0.7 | 0.3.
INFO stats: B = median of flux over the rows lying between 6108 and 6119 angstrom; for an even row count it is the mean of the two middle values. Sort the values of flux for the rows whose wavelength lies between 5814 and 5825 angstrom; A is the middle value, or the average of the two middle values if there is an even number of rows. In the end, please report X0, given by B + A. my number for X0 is 121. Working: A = 61.3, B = 60.2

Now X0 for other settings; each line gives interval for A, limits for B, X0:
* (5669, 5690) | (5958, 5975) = 121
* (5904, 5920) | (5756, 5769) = 119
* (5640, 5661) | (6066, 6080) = 120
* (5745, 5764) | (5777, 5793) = 117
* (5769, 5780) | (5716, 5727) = 121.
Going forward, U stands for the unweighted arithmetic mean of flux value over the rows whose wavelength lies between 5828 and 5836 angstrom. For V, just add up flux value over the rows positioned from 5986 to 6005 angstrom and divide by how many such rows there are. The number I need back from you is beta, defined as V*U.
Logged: 3791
